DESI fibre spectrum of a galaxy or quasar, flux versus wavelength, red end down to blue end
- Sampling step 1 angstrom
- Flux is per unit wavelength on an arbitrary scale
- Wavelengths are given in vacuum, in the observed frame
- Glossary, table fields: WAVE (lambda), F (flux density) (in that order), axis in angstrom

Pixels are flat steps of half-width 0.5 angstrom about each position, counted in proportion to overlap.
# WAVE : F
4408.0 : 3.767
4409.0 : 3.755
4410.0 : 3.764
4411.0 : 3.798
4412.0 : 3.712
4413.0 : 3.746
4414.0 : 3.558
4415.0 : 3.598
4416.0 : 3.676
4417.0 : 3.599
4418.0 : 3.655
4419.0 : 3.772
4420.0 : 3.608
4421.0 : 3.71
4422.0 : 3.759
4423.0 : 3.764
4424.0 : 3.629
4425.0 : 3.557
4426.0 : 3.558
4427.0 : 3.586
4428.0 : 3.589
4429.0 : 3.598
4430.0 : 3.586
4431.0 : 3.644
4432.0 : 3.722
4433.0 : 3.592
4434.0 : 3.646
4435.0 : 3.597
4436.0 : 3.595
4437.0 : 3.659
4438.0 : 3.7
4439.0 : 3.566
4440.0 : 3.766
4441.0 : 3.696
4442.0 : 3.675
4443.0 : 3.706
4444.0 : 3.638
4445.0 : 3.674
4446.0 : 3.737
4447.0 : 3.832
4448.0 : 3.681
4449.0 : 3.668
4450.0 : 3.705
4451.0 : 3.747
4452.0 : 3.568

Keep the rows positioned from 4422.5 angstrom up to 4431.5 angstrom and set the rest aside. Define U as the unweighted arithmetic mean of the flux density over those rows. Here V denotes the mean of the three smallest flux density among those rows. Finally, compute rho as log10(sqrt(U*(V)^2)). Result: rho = 0.831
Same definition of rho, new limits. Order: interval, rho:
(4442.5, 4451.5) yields 0.848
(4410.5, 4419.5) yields 0.837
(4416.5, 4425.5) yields 0.837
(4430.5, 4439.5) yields 0.835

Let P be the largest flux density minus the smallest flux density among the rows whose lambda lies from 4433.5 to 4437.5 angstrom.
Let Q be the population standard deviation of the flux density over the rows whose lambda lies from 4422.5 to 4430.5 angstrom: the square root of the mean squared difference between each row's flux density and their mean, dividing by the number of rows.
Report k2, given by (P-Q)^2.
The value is 0.000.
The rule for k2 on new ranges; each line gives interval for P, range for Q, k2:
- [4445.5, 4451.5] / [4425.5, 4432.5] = 0.013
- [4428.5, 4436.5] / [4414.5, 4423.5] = 0.005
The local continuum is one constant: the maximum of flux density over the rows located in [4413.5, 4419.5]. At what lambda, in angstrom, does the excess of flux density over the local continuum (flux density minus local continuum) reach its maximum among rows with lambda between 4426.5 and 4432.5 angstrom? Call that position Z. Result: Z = 4432.0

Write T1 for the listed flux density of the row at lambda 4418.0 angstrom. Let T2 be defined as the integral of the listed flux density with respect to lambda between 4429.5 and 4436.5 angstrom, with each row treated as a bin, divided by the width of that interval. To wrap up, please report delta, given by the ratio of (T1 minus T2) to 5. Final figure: 0.006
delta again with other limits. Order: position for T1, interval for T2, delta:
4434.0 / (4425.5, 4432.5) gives 0.007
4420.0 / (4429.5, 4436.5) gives -0.004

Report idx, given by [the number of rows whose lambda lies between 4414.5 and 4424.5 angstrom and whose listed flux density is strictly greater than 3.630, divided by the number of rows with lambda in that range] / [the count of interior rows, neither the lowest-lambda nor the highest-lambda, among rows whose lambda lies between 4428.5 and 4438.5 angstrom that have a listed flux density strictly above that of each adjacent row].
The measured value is 0.30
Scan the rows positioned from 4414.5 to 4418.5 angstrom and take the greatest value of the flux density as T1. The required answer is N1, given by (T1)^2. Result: 13.51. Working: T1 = 3.676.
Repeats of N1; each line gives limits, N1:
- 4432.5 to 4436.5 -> 13.29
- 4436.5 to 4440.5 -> 14.18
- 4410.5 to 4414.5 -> 14.42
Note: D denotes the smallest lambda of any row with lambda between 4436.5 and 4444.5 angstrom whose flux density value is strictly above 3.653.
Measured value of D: 4437.0 angstrom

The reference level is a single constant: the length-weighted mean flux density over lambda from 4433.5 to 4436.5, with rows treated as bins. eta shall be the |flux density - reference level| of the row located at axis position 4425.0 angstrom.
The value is 0.06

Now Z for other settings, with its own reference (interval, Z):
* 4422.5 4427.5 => 4423.0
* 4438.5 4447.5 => 4447.0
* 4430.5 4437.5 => 4432.0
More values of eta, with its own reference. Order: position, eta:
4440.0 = 0.15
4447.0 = 0.22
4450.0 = 0.09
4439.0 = 0.05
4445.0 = 0.06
